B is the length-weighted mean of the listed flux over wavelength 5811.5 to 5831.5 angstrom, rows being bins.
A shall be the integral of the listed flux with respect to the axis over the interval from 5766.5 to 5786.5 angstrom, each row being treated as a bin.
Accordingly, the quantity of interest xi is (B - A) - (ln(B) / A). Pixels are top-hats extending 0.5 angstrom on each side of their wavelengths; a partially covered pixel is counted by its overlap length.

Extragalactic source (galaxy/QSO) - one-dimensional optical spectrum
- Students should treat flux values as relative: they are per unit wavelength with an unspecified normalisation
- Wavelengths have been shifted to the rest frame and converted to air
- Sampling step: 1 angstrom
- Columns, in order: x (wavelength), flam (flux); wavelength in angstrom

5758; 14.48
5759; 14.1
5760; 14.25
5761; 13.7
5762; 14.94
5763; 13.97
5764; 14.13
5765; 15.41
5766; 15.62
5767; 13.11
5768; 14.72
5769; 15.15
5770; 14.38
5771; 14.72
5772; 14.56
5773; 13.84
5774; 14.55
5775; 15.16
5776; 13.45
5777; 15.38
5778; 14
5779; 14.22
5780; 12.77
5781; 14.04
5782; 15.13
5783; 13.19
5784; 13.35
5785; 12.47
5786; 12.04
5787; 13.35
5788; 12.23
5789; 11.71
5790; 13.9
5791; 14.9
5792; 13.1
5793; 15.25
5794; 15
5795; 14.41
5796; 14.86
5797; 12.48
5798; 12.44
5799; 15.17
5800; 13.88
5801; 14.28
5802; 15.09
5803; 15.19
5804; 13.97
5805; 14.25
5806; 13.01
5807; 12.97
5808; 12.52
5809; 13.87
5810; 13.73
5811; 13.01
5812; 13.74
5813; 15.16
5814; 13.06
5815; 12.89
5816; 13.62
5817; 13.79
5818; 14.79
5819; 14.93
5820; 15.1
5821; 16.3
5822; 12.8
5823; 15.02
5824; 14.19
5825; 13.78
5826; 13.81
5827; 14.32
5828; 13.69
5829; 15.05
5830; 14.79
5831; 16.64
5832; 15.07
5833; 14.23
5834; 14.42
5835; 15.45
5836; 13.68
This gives -266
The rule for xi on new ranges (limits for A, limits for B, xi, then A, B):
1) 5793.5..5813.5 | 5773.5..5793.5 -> -265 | 279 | 13.7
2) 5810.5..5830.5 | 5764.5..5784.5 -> -270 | 284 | 14.3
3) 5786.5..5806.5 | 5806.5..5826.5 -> -265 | 278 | 14.0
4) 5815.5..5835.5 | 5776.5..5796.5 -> -278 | 292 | 13.8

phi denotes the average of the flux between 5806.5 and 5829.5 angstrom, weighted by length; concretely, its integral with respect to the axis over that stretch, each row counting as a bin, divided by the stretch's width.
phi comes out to 14.0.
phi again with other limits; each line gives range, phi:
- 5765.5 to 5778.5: 14.5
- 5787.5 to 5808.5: 13.8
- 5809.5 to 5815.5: 13.6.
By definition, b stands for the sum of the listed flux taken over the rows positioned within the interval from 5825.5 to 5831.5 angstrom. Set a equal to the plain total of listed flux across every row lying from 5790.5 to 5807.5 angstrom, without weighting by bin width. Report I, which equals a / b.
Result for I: 2.72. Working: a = 240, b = 88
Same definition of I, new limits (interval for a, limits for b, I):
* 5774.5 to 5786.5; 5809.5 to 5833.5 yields 0.48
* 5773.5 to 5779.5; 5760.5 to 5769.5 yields 0.66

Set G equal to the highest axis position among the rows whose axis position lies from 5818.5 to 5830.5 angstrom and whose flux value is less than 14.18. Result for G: 5828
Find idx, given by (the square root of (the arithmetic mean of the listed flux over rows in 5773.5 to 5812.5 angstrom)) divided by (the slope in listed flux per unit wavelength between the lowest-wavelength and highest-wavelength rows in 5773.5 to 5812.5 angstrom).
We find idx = -174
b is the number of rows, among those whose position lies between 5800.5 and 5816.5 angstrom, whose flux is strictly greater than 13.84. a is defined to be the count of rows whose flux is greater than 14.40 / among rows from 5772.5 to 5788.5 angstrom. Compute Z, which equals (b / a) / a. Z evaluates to 0.44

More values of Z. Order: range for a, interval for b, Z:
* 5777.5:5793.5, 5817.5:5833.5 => 1.33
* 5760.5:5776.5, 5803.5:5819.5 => 0.07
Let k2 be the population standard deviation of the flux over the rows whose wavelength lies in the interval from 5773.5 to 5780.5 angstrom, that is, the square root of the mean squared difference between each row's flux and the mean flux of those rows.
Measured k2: 0.9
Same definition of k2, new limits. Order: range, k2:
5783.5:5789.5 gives 0.6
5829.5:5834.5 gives 0.9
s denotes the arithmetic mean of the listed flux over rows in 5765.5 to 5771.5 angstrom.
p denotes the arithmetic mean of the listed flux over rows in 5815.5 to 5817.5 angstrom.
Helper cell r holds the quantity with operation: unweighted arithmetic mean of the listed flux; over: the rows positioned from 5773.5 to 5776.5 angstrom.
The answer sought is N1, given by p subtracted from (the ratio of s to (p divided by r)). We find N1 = 1.6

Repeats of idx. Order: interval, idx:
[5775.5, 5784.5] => -299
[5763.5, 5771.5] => 45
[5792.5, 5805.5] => -45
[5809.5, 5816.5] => -201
